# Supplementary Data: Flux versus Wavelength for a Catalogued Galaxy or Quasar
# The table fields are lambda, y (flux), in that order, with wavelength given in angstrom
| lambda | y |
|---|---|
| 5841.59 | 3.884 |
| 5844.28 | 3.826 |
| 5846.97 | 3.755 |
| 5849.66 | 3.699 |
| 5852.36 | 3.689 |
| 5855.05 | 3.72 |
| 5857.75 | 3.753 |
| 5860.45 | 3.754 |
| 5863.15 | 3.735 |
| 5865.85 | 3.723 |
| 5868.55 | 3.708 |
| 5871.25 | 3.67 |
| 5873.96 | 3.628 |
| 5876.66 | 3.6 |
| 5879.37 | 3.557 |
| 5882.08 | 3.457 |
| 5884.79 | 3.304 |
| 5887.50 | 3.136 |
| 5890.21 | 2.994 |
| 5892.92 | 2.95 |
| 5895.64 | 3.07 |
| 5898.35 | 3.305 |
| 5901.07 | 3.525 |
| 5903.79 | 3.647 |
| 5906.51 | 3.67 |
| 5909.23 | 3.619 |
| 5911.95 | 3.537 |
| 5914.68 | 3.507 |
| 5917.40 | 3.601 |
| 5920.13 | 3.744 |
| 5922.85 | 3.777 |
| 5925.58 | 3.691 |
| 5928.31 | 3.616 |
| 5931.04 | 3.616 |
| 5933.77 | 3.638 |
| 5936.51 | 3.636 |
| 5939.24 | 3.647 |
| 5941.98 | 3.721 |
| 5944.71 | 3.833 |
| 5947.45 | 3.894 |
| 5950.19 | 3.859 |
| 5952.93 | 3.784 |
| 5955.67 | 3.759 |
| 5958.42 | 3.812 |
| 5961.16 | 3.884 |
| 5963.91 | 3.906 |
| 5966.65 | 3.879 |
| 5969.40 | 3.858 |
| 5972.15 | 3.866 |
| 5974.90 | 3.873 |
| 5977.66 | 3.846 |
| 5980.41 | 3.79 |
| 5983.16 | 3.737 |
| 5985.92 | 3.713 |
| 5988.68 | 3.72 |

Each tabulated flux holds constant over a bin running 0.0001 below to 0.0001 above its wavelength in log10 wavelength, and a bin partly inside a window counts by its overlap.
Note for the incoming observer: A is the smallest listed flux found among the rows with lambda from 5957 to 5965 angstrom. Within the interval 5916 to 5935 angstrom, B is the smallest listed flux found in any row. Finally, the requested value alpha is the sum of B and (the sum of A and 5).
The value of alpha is 12.4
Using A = 3.812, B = 3.601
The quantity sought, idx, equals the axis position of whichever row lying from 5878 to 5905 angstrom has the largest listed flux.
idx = 5903.79 angstrom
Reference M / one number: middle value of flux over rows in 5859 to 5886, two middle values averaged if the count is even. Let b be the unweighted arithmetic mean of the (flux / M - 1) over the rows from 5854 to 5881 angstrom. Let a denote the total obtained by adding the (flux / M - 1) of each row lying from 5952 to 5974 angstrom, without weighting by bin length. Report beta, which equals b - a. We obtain -0.4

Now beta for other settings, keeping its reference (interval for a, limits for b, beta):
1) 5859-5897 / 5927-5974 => 0.8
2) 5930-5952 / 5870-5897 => -0.3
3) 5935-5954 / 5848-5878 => -0.2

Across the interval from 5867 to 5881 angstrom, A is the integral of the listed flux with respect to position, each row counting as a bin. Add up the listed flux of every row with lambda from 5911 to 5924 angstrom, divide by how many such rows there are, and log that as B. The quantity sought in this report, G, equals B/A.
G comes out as 0.071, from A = 50.8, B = 3.63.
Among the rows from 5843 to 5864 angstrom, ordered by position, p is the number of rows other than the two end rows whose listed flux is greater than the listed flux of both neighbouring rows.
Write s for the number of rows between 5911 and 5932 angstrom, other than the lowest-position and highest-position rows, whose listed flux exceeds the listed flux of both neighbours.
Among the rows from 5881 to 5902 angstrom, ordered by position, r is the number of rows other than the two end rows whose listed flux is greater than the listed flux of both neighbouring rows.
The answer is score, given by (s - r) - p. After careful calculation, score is 0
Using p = 1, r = 0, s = 1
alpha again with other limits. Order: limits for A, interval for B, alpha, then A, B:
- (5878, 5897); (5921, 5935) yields 11.6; 2.95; 3.616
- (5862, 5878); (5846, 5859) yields 12.3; 3.6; 3.689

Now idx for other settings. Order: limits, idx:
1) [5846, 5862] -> 5846.97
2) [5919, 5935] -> 5922.85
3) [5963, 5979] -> 5963.91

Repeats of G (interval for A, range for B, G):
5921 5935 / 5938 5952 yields 0.074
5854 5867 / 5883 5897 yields 0.064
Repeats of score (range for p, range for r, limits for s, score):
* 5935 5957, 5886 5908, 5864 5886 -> -1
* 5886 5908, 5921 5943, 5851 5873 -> 0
